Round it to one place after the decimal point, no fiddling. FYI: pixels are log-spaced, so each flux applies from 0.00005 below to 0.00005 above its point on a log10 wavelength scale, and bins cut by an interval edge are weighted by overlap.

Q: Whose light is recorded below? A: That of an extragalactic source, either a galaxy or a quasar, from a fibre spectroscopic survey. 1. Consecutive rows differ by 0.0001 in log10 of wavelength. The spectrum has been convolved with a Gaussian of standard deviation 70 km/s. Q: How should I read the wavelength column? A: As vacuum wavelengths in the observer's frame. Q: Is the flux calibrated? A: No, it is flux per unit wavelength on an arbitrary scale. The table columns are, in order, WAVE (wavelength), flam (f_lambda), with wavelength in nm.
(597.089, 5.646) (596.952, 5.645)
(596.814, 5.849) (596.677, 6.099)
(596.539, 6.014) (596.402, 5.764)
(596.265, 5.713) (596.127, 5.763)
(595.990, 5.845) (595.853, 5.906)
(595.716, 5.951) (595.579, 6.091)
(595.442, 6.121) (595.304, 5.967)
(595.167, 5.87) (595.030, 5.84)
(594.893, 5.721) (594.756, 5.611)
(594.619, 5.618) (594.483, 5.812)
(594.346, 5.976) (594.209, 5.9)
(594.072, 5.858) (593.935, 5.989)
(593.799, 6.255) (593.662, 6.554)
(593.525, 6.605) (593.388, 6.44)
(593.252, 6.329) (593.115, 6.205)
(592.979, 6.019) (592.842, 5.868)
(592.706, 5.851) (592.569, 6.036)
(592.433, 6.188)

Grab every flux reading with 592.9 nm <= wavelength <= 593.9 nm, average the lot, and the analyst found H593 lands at 6.3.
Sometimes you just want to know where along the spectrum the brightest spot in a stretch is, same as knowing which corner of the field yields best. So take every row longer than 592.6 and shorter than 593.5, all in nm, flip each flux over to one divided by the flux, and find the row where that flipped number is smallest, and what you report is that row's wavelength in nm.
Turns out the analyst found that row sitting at 593.388 nm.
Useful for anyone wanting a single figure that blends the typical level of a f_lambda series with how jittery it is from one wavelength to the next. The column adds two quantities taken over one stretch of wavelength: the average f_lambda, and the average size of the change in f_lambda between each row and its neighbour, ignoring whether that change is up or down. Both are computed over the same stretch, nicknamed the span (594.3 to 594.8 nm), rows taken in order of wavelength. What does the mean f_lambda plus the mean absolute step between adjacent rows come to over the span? 5.88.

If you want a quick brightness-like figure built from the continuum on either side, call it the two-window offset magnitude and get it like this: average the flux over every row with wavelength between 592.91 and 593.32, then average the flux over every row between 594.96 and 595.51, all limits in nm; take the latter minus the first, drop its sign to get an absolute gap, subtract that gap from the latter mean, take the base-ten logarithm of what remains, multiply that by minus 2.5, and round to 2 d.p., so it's -1.89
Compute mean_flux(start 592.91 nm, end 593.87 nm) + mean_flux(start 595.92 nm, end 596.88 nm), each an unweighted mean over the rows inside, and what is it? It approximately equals 12.2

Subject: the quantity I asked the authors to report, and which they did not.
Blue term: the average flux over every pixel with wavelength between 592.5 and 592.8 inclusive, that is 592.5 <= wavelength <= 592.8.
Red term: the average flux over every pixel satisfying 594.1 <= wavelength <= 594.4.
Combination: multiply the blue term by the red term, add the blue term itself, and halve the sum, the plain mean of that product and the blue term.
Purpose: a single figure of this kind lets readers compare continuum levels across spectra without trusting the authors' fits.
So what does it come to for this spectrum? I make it 20.6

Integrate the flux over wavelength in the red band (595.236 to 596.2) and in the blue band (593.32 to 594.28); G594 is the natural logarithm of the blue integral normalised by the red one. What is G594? 0.04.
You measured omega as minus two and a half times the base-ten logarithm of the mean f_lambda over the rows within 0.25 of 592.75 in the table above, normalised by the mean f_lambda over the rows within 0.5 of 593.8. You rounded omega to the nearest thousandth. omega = 0.051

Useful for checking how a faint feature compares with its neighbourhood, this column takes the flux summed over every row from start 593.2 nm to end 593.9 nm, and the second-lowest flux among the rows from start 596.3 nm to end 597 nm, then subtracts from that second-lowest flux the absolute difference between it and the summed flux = -20.7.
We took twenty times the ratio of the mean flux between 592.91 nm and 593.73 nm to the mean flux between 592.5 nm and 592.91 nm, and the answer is 21.5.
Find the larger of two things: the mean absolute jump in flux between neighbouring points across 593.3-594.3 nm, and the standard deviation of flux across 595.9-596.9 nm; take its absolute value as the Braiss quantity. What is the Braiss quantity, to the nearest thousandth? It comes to 0.159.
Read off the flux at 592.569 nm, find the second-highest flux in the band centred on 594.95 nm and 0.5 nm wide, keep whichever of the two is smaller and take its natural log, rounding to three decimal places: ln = 1.765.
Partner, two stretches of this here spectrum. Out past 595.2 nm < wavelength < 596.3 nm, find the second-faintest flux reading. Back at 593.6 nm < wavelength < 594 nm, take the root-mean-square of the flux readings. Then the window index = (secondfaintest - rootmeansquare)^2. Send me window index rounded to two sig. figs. 0.26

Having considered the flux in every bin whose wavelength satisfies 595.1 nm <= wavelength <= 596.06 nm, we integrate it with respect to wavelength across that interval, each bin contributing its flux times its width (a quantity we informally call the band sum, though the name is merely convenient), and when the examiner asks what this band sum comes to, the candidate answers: 5.73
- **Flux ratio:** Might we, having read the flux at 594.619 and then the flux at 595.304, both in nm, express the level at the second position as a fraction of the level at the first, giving 1.06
